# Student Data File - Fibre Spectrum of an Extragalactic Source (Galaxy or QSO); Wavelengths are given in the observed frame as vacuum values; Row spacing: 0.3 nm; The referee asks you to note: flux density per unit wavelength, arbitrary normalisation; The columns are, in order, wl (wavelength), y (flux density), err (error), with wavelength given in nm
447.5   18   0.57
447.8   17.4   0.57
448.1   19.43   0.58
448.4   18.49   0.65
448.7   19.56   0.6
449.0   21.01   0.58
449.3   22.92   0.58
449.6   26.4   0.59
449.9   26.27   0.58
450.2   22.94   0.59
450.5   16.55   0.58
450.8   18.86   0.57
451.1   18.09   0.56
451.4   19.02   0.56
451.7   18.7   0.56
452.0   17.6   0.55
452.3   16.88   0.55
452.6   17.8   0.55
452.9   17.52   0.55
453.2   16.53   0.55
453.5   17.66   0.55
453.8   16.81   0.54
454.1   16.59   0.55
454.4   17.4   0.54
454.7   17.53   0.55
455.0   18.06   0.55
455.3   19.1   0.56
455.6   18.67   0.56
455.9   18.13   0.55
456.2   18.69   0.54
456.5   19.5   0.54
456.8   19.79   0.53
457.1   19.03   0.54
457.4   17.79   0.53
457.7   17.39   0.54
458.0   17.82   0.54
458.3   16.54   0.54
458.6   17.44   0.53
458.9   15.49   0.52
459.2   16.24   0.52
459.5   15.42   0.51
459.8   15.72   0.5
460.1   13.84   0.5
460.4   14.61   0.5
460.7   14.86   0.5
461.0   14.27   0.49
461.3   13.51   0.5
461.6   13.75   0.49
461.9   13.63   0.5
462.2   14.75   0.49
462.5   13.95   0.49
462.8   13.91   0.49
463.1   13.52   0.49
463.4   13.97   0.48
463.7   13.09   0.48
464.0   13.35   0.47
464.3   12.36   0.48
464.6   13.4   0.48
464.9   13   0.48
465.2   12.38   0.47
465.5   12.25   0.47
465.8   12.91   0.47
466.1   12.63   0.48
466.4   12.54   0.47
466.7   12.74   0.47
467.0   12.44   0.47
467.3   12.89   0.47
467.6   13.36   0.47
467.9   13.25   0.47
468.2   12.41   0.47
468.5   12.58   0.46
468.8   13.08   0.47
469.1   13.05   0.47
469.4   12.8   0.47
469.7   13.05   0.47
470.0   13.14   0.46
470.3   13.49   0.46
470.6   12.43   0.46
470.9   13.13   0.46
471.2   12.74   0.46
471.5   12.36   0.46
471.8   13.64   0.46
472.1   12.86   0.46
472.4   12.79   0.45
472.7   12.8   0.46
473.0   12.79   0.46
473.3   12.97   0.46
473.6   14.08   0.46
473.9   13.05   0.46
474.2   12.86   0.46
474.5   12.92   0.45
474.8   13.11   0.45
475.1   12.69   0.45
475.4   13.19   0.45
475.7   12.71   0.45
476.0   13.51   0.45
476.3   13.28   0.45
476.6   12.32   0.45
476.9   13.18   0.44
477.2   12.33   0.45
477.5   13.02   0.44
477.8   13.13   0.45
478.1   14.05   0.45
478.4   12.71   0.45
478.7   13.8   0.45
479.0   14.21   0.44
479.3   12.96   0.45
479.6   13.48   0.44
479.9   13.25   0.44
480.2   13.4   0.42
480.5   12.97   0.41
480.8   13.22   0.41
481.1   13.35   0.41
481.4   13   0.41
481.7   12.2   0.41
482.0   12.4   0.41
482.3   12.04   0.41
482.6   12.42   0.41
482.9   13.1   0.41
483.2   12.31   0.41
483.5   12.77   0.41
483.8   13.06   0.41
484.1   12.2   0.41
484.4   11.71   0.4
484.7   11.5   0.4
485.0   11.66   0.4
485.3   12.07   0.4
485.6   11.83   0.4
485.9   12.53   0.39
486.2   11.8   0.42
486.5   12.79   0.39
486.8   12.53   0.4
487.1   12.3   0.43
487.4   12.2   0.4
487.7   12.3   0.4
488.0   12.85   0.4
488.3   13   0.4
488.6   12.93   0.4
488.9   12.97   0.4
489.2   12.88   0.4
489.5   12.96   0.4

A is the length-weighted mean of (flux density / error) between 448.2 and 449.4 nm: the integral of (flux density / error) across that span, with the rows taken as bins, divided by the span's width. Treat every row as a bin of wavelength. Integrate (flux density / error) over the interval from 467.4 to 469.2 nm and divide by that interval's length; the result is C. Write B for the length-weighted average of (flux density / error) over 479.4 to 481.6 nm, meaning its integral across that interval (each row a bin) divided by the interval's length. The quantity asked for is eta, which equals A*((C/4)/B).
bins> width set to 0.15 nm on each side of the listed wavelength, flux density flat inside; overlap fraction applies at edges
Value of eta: 7.5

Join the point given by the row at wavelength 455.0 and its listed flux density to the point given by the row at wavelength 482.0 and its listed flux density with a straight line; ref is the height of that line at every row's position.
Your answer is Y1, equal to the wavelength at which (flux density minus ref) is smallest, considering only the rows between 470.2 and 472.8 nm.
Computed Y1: 470.6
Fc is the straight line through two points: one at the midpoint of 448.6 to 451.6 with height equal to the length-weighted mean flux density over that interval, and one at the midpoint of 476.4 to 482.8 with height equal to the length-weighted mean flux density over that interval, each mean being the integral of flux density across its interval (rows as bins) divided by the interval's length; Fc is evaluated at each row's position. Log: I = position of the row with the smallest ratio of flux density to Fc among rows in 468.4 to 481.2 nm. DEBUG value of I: 468.5 nm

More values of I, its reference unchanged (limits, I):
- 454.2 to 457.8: 454.4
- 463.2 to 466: 464.3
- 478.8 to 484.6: 481.7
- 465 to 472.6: 465.5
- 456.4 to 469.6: 464.3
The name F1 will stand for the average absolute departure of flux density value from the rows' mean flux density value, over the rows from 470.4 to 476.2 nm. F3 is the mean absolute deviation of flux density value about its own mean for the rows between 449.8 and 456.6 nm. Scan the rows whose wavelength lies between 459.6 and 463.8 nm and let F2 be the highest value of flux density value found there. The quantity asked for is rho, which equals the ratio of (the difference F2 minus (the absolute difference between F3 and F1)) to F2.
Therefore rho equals 0.933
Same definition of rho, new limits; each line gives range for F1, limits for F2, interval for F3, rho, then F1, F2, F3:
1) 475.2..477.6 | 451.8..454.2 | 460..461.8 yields 0.996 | 0.37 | 17.8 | 0.44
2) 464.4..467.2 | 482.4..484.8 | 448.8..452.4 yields 0.800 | 0.28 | 13.1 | 2.89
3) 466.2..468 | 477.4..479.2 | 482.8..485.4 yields 0.987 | 0.30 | 14.21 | 0.48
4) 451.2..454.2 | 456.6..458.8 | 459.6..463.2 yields 0.995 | 0.65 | 19.79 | 0.54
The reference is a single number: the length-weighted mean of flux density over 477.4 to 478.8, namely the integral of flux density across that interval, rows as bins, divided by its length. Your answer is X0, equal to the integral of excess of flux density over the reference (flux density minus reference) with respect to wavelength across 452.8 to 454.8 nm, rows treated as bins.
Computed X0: 7.6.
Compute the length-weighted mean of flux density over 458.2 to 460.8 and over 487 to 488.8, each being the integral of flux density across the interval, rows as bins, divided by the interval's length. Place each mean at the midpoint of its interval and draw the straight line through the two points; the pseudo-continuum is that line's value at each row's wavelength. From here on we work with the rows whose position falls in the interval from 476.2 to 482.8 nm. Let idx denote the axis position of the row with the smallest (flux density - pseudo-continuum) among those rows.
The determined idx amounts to 476.6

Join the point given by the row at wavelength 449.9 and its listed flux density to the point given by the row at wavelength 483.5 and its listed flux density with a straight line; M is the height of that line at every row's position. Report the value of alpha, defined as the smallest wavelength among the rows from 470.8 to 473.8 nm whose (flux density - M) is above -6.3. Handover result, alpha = 470.9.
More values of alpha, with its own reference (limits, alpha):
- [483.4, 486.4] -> 483.5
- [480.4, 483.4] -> 480.5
